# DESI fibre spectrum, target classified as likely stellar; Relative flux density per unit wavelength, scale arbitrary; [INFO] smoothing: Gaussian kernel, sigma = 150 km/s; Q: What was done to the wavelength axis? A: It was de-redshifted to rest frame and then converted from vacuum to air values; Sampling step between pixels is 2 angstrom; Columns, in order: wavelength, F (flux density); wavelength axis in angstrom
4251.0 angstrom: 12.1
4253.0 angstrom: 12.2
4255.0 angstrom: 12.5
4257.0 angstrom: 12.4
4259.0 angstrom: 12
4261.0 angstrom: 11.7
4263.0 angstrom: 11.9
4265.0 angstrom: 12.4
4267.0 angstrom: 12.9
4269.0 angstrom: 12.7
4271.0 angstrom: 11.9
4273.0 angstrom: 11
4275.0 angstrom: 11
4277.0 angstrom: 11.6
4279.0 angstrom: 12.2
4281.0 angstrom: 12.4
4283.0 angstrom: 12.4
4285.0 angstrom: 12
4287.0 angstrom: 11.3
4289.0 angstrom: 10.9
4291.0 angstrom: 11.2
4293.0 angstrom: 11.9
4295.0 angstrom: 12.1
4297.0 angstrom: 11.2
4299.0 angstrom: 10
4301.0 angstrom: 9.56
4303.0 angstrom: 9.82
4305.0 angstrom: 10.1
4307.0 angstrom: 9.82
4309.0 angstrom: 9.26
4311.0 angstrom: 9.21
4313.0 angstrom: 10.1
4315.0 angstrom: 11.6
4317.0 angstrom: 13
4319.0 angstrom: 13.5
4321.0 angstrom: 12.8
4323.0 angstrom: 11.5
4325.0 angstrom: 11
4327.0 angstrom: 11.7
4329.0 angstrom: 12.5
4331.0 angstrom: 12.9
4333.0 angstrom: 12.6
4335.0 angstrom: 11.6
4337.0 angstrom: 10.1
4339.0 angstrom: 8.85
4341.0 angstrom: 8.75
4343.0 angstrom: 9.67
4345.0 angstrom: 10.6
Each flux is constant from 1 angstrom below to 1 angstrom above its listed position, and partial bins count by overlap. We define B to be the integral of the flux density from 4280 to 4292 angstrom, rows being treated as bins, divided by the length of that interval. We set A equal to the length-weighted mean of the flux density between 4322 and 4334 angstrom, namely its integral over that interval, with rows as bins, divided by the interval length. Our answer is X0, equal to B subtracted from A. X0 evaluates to 0.3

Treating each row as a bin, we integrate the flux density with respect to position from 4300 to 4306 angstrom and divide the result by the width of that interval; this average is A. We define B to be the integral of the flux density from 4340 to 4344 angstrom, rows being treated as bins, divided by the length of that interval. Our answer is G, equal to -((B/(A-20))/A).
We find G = 0.092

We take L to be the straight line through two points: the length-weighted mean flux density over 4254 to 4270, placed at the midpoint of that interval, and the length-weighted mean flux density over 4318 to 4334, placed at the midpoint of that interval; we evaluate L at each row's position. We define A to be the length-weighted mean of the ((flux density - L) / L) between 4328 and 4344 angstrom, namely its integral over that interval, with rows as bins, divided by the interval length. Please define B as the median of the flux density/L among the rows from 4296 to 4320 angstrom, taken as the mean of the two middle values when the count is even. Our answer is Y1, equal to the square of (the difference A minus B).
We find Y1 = 0.87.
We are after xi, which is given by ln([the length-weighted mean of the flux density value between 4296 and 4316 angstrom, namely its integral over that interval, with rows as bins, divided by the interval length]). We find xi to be 2.31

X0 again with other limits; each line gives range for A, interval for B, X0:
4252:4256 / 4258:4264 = 0.5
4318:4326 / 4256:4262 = 0.2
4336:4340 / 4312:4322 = -2.7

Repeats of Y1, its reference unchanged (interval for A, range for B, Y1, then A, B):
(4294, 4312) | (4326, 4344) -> 1.26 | -0.18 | 0.94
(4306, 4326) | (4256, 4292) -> 1.13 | -0.09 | 0.97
